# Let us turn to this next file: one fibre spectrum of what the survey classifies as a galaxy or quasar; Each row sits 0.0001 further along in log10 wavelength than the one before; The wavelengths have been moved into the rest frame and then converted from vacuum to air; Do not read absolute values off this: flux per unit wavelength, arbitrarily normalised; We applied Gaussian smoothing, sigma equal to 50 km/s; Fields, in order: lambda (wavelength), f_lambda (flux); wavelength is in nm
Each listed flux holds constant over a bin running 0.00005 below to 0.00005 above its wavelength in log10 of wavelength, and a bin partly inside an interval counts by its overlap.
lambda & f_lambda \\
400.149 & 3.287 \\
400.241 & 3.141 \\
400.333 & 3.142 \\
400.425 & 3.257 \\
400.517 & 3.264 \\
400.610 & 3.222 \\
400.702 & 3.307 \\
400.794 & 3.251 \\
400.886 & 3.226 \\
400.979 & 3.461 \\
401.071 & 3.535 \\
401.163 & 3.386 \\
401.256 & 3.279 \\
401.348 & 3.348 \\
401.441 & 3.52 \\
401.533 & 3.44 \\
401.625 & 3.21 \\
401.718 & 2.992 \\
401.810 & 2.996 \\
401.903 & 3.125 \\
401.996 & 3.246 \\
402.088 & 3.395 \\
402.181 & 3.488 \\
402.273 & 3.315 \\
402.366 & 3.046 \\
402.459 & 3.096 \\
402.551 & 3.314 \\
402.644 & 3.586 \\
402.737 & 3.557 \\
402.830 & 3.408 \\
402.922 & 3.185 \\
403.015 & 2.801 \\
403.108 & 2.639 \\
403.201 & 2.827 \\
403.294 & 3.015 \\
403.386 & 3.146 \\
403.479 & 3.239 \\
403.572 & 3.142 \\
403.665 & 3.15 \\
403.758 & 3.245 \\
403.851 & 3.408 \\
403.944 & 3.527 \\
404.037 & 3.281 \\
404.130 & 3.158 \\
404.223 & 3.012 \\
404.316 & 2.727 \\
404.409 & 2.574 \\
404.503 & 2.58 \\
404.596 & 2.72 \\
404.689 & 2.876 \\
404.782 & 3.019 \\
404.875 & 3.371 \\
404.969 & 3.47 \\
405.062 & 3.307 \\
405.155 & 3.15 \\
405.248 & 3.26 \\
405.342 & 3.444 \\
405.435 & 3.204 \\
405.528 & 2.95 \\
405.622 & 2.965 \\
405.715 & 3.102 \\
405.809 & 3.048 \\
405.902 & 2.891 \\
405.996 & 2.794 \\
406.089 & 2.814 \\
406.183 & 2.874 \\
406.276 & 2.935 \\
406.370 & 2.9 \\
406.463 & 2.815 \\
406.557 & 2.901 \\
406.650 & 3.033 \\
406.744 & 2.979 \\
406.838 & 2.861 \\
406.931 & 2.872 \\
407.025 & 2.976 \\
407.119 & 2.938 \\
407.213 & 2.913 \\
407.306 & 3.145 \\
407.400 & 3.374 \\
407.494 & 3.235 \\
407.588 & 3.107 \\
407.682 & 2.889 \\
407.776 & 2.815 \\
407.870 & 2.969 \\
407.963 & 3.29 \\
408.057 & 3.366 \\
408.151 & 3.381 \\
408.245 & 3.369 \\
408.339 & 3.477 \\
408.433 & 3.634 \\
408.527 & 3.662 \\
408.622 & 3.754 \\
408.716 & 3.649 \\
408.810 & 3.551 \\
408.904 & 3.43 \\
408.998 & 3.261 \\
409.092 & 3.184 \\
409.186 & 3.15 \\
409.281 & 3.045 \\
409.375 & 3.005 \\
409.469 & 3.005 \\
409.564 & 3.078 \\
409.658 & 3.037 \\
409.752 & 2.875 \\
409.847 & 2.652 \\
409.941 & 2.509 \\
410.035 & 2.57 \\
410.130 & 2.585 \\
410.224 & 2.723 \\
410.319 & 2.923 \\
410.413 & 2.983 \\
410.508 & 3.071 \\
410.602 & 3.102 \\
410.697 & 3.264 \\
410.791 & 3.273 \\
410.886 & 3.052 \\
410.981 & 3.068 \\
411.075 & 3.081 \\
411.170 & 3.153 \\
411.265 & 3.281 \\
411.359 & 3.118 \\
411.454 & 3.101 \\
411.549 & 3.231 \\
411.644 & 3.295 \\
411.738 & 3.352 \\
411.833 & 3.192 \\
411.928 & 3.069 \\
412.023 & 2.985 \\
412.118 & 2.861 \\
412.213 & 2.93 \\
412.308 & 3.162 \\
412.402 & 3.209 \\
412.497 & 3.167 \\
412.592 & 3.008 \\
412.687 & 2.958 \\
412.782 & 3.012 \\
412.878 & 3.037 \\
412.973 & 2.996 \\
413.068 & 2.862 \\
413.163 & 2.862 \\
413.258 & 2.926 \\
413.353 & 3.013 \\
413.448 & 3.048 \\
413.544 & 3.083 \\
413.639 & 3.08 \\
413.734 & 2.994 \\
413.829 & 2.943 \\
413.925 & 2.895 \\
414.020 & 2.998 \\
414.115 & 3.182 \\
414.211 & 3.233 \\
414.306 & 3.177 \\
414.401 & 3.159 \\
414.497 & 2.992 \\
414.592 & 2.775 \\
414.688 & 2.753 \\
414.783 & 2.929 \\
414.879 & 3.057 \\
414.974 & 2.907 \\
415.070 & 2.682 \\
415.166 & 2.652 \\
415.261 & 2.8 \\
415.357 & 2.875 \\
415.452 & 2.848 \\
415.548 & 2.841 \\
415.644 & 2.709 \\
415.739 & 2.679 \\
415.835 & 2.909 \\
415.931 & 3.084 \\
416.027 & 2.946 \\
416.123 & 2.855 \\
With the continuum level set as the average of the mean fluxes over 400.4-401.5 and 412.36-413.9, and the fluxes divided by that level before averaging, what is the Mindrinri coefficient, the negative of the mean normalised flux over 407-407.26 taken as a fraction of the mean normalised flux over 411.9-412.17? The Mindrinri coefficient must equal -0.99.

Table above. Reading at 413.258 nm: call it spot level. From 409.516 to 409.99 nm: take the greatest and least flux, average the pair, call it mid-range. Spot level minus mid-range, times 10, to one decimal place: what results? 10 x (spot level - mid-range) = 1.3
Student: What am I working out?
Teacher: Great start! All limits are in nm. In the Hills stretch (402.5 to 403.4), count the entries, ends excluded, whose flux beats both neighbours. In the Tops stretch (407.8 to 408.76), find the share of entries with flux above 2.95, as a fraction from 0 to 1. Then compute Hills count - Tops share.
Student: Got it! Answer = 0.0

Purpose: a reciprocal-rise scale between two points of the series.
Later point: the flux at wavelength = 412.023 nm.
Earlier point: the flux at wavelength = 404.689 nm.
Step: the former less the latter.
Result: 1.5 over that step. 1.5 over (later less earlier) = 14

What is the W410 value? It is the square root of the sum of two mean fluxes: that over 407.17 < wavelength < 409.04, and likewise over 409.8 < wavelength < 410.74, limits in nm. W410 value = 2.480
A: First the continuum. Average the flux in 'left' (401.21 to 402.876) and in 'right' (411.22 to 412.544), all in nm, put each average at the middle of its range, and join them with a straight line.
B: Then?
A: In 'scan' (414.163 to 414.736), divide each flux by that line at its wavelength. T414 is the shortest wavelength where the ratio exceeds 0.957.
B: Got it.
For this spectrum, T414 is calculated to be 414.211 nm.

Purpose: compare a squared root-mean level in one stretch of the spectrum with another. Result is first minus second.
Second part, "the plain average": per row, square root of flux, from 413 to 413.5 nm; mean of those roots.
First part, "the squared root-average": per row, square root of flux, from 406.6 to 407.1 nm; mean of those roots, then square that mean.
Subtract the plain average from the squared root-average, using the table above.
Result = 1.23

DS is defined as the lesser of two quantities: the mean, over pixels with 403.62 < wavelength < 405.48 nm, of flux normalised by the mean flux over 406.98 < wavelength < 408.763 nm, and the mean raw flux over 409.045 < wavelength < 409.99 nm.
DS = 0.96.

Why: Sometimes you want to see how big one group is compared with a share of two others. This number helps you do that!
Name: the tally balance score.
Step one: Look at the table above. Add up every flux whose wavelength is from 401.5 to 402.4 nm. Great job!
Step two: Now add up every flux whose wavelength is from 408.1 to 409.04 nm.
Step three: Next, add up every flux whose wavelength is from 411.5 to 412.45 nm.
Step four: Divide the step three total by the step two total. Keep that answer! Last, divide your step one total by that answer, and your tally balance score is 36.3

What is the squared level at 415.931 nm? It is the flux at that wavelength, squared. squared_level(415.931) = 9.5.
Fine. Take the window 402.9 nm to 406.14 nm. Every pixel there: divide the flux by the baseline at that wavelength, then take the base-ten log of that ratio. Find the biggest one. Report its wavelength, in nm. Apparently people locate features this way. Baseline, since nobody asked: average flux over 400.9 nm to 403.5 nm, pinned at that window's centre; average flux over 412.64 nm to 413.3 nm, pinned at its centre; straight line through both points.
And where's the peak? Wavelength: 403.944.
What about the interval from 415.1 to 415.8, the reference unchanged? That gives 415.357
